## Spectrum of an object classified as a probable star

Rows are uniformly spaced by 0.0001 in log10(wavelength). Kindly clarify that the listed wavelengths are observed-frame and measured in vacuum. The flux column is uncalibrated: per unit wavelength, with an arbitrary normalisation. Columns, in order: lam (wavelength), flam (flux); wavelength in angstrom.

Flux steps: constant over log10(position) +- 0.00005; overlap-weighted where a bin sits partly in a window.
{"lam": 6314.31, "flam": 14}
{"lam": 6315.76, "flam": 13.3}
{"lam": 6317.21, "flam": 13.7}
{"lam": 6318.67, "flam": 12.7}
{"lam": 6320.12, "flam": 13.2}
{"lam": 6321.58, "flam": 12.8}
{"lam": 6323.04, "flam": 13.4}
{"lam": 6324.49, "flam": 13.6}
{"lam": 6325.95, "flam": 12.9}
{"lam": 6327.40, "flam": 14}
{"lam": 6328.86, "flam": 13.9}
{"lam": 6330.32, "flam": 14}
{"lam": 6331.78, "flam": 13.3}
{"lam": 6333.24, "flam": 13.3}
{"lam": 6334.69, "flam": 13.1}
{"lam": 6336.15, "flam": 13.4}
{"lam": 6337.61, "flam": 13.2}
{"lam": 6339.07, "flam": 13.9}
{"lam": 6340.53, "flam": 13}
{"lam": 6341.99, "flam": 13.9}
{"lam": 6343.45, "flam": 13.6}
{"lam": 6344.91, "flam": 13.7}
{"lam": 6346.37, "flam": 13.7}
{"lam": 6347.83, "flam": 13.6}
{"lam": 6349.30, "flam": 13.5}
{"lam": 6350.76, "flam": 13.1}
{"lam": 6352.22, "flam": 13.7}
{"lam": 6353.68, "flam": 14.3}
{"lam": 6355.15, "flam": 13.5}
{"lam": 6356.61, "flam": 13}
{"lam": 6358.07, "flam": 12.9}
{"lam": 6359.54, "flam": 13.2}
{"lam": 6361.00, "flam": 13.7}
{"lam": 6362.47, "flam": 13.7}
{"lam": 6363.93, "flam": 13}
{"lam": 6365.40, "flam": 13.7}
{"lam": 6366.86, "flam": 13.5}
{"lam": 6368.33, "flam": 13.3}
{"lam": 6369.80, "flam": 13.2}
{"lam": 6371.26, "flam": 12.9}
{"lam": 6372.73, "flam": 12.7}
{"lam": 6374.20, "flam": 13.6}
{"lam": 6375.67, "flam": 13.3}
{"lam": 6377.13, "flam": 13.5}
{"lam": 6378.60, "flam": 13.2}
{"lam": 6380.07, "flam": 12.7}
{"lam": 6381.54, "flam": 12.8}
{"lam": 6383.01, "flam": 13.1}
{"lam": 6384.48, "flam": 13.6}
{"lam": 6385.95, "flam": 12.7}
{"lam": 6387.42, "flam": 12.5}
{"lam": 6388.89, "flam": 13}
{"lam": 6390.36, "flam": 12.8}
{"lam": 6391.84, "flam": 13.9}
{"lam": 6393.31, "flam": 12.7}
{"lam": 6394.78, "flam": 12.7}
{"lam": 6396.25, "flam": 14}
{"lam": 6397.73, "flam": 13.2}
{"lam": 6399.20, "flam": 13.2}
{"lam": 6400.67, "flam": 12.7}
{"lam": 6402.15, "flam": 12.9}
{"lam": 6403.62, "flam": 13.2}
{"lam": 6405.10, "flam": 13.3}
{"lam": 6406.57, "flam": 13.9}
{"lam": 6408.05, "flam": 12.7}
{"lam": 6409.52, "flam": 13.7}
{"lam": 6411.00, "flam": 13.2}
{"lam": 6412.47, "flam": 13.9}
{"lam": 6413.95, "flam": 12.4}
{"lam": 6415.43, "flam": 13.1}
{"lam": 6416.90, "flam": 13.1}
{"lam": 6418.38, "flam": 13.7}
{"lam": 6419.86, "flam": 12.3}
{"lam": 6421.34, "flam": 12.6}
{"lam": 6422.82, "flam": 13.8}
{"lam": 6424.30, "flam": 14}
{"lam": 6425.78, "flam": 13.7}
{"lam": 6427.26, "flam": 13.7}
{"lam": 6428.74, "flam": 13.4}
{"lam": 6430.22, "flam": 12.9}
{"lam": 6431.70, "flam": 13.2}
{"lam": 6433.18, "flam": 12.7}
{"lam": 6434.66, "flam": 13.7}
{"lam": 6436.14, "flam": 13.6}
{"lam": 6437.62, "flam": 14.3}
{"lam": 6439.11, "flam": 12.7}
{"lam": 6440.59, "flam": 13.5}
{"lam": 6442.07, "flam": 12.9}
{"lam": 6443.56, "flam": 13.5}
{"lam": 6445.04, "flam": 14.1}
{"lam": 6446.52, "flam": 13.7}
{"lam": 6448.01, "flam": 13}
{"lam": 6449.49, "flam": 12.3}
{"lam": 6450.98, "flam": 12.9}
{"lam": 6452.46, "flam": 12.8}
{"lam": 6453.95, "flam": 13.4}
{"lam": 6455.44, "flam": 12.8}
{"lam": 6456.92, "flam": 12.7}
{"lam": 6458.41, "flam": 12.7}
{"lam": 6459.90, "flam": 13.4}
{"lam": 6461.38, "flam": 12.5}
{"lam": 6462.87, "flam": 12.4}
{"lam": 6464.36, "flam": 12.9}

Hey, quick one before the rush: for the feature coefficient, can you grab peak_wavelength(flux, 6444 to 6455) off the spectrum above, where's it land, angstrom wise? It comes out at 6445.04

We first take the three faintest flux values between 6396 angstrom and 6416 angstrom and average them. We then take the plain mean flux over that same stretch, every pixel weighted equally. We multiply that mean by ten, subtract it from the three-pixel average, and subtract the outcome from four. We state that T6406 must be 124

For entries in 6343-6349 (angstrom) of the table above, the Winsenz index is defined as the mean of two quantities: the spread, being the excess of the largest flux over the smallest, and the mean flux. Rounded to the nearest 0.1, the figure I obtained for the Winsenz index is 6.9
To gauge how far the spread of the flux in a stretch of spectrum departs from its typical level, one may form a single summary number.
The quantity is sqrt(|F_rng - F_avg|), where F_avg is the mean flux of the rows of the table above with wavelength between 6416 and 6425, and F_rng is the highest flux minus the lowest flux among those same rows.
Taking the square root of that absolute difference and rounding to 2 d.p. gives 3.40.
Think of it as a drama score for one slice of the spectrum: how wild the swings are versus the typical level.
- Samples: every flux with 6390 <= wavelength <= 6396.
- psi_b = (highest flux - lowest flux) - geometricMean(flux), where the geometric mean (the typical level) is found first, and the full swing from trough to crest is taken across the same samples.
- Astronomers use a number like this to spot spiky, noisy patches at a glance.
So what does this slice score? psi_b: -11.82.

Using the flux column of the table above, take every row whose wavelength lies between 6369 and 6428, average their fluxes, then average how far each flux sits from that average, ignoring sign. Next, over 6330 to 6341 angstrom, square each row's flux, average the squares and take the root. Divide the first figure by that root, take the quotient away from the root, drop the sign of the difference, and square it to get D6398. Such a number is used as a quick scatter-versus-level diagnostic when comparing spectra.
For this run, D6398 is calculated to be 179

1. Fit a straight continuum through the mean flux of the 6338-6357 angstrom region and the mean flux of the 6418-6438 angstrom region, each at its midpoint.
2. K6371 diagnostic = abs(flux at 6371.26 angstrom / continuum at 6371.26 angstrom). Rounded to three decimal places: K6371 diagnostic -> 0.954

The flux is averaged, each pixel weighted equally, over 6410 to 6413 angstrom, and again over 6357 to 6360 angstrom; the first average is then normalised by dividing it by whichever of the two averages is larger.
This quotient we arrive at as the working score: 1.00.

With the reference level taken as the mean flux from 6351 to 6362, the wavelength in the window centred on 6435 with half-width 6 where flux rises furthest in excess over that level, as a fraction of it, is 6437.62 angstrom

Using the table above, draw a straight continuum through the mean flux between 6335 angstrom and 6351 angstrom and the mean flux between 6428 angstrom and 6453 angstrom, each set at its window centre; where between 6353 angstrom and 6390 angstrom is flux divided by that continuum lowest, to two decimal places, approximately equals 6387.42 angstrom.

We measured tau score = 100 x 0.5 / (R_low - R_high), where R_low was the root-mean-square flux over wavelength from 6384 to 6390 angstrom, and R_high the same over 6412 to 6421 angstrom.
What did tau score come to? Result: -357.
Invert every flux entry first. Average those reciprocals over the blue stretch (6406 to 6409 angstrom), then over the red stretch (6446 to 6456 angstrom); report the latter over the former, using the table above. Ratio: 1.02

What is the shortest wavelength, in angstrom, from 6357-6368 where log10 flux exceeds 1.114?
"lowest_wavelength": 6359.54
